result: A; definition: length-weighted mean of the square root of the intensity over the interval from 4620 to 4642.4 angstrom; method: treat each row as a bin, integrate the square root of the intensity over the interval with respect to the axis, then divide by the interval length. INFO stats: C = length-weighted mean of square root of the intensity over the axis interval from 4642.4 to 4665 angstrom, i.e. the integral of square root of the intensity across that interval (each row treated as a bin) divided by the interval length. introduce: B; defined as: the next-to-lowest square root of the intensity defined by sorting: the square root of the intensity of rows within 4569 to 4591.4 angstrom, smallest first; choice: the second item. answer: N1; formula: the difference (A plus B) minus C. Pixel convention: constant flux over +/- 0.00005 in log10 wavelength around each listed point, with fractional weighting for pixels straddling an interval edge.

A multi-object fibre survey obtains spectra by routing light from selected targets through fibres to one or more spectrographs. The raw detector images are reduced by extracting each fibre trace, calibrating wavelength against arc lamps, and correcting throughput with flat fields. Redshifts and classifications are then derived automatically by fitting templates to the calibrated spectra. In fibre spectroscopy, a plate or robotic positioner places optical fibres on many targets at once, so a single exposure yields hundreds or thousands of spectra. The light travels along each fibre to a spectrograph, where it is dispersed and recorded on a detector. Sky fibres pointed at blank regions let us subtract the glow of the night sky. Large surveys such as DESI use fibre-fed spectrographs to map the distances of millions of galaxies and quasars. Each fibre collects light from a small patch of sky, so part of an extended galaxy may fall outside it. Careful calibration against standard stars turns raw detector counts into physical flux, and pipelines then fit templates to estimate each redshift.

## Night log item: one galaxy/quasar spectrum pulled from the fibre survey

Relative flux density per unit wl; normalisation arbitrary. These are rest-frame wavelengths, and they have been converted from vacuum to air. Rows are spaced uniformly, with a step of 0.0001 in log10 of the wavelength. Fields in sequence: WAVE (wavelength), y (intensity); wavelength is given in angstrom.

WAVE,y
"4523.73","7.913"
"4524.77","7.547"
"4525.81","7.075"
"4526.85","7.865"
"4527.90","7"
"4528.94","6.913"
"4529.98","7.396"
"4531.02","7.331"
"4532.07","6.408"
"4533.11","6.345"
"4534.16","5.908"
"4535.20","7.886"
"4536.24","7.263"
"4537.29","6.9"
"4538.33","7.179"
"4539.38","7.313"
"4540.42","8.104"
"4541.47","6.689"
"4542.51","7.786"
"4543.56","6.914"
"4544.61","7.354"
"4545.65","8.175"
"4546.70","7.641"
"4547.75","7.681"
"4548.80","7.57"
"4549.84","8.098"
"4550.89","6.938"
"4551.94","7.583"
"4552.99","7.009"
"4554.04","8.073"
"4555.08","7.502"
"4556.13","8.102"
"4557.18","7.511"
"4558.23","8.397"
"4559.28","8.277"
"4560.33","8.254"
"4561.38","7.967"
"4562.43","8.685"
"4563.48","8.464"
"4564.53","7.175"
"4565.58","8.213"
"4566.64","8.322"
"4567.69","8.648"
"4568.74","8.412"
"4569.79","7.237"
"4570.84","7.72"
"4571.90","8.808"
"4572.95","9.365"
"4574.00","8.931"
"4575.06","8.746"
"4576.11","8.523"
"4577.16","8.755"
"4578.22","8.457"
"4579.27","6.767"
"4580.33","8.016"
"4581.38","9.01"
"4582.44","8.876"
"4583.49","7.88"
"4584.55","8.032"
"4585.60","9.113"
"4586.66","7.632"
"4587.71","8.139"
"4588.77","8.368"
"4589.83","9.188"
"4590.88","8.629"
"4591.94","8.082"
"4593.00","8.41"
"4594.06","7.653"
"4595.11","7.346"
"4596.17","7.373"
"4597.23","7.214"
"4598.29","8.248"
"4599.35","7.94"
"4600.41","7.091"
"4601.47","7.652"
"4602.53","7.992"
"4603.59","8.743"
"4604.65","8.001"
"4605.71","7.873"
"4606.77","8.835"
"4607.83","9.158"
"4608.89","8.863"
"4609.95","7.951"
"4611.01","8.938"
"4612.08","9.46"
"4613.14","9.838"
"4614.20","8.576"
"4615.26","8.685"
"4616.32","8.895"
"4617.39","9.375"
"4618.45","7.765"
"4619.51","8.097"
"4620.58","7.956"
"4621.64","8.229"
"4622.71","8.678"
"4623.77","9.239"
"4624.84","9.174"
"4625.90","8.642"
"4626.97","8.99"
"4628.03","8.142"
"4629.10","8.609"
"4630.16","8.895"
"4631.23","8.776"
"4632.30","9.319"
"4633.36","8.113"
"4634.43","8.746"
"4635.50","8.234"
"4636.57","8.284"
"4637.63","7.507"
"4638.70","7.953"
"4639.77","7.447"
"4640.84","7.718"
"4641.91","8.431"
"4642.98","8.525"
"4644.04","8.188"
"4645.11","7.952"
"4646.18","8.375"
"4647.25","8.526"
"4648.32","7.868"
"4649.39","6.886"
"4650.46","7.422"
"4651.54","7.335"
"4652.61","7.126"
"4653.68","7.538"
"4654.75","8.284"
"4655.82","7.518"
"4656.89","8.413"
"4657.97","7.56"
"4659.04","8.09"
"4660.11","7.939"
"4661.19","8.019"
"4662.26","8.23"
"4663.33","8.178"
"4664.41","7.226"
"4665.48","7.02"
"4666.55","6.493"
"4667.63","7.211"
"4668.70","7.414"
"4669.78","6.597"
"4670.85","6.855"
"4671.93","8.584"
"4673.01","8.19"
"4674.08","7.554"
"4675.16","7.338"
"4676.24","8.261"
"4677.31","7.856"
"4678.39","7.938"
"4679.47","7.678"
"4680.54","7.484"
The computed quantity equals 2.79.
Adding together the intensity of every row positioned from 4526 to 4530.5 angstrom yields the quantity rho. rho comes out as 29.2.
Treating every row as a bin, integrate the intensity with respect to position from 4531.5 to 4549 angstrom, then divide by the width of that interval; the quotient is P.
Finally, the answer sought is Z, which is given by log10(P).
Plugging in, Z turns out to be 0.86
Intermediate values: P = 7.23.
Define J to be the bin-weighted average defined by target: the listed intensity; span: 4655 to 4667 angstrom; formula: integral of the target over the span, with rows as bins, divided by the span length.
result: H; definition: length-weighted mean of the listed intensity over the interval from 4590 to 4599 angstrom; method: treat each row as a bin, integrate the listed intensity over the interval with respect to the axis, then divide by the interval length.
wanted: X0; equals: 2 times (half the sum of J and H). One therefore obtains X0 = 15.6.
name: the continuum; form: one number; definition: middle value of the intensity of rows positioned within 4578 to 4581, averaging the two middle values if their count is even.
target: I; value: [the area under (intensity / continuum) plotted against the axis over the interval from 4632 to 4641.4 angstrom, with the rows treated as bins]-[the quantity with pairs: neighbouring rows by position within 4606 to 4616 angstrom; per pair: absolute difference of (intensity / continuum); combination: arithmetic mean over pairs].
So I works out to 9.4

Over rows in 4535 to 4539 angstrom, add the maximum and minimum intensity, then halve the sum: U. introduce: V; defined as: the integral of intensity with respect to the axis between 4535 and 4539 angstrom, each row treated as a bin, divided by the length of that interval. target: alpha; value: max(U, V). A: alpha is 7.4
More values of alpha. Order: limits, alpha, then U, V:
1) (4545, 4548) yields 7.9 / 7.91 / 7.8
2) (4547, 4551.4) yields 7.6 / 7.52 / 7.6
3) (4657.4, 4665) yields 7.9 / 7.73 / 7.9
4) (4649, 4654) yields 7.3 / 7.21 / 7.3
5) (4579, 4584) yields 8.2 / 7.89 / 8.2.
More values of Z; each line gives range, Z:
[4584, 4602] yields 0.90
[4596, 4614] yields 0.92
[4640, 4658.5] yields 0.90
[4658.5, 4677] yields 0.88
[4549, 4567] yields 0.90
